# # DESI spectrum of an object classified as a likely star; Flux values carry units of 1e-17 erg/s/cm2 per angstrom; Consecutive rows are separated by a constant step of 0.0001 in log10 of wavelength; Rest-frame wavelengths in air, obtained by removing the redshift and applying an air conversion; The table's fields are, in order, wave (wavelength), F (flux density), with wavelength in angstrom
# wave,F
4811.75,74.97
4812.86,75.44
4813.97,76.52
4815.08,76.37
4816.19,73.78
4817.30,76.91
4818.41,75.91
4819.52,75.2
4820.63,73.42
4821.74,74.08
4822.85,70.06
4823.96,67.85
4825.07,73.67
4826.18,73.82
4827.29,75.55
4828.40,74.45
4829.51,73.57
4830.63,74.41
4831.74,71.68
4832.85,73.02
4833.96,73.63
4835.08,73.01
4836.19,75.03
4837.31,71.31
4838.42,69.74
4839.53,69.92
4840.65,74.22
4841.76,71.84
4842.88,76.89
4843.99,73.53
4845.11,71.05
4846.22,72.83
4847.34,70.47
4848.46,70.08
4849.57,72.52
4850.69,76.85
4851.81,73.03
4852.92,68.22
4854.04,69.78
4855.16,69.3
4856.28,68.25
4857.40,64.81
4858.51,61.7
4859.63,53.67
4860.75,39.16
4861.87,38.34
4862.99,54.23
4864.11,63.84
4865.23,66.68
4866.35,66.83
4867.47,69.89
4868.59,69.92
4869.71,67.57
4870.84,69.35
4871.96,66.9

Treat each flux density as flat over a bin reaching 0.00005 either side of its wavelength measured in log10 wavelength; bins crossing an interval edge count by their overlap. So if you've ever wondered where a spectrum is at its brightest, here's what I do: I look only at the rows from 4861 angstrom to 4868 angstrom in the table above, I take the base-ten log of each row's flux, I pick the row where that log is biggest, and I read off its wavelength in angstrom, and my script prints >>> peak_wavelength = 4867.47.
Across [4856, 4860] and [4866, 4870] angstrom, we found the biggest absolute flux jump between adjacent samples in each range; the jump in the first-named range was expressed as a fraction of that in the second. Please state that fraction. 2.62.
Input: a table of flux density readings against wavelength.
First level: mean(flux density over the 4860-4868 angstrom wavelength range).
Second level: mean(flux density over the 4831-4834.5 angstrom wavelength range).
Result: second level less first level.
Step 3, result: 16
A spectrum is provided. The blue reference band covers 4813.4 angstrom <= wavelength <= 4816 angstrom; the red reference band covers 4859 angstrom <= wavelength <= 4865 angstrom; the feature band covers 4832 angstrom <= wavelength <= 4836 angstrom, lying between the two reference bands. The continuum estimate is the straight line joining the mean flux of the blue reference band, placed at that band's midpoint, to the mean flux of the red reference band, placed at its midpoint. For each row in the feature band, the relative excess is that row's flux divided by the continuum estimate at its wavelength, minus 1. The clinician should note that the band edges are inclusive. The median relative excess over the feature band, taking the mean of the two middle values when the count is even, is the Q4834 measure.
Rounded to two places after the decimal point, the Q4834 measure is 0.12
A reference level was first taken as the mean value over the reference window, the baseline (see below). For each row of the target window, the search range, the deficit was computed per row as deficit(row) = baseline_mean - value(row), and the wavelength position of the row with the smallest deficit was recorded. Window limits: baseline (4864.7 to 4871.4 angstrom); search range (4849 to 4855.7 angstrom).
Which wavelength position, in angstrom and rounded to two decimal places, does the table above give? 4850.69 angstrom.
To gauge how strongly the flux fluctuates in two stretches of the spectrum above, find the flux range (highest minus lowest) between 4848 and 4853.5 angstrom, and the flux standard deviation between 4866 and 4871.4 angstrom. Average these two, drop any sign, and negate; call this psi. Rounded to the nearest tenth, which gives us -5.0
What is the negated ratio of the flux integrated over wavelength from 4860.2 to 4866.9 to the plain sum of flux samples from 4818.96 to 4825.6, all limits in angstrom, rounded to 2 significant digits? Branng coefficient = -0.85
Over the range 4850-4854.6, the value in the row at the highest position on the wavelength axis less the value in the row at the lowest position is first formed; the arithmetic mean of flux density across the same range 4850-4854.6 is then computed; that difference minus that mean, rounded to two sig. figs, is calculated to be -79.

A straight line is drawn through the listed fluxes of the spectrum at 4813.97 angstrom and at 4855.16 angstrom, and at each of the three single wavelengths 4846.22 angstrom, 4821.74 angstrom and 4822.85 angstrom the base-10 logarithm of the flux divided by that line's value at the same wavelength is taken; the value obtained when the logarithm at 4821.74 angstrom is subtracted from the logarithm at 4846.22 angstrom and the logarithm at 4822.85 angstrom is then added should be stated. -0.011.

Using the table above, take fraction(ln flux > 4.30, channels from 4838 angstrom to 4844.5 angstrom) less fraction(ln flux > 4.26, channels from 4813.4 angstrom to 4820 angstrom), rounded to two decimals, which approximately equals -0.67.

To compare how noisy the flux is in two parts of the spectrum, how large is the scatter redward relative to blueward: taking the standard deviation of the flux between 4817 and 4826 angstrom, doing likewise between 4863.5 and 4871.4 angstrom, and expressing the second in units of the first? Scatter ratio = 0.7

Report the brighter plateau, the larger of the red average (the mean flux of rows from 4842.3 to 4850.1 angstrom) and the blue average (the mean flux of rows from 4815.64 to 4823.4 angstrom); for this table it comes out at 74.2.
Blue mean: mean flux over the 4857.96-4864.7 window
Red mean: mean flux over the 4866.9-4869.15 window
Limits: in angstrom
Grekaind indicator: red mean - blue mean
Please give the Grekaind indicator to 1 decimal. 18.1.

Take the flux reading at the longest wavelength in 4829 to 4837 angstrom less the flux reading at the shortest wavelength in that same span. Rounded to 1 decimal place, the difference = 1.5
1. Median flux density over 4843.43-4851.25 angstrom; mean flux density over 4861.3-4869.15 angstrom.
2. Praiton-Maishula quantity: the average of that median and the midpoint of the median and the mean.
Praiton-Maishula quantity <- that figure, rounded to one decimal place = 69.7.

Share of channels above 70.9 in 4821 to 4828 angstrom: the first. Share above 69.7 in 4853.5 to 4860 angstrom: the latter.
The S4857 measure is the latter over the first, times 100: 25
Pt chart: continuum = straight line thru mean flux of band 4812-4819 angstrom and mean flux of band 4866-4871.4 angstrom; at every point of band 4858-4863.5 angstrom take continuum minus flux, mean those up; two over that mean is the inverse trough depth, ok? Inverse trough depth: 0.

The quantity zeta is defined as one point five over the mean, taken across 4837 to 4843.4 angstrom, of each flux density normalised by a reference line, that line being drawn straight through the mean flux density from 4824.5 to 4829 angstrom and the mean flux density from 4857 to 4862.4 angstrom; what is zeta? 1.35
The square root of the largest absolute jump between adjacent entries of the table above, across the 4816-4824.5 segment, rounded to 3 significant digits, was 2.00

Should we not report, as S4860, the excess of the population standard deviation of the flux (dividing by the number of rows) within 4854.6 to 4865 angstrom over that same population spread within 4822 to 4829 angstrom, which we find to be 8.3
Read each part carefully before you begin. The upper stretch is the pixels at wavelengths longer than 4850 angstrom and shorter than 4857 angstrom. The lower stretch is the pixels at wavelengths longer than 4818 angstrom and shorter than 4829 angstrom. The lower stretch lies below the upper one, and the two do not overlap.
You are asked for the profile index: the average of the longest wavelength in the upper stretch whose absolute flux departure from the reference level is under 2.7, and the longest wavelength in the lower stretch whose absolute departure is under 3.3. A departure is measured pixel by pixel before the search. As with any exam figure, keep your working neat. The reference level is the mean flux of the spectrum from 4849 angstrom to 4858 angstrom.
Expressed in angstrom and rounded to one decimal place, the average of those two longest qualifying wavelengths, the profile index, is 4840.1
